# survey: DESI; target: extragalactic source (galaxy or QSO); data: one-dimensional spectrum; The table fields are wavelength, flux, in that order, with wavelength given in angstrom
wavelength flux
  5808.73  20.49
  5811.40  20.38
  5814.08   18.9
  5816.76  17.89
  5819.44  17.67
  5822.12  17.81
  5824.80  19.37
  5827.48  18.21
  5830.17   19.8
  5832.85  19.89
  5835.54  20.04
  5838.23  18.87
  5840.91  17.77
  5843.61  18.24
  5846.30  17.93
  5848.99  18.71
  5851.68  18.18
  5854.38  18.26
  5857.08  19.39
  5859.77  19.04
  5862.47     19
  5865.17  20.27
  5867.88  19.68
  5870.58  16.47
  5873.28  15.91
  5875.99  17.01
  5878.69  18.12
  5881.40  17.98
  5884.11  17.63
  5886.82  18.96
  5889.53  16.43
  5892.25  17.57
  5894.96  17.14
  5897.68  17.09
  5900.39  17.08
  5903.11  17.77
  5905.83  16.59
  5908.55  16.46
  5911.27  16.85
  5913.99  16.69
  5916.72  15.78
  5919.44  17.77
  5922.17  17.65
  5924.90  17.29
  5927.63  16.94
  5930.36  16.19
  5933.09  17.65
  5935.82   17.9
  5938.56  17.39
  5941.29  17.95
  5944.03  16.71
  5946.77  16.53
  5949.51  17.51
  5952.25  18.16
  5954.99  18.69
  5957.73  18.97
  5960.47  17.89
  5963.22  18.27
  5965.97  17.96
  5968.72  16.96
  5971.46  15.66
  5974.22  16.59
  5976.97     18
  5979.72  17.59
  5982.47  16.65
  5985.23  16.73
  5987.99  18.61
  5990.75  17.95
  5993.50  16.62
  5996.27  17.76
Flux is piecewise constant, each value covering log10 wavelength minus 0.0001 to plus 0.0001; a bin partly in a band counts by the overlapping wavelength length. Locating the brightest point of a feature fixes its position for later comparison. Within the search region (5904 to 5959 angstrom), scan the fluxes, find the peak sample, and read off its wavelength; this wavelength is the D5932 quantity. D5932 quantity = 5957.73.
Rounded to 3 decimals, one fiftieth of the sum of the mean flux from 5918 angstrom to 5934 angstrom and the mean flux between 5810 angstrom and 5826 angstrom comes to 0.718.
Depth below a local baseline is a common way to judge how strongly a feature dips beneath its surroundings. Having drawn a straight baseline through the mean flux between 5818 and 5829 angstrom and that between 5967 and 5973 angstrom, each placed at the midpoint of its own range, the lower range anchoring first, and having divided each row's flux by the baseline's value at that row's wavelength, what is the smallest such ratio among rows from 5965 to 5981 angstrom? 0.96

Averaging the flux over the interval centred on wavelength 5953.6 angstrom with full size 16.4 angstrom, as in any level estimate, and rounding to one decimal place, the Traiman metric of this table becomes 18.0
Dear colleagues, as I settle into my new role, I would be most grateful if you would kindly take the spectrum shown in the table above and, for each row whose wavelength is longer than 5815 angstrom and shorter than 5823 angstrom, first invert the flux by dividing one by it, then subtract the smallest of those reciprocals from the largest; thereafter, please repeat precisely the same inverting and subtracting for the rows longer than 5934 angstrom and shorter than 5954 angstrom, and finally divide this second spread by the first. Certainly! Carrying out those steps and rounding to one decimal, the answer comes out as 7.8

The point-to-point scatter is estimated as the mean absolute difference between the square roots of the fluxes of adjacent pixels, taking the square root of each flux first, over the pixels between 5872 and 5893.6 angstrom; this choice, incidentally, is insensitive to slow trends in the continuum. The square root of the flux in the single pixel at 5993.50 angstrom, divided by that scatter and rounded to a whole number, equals 31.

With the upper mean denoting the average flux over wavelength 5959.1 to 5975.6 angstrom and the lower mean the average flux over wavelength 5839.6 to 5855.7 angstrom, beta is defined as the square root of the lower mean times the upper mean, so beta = 17.7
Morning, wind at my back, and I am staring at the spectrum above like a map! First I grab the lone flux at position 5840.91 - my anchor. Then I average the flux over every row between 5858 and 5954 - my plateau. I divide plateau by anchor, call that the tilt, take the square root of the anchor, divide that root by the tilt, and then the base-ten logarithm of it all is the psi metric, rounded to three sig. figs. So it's 0.632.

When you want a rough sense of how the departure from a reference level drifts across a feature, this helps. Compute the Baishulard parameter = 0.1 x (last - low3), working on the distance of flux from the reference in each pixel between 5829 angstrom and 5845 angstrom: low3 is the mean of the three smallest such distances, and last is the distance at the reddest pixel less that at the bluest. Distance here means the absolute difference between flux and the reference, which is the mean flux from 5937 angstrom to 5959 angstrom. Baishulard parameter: -0.21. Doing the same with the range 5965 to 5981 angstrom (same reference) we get -0.03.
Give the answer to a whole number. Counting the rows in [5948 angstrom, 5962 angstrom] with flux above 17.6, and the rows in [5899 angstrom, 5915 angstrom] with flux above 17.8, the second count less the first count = -4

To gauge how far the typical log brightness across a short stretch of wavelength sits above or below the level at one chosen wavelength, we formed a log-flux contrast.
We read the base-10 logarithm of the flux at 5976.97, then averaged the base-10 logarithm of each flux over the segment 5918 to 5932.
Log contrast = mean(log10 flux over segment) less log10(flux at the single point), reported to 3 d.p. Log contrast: -0.021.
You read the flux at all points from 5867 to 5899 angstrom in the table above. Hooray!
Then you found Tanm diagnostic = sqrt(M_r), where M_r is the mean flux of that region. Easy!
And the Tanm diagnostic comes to 4.18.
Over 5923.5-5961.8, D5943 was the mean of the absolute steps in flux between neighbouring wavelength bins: 0.7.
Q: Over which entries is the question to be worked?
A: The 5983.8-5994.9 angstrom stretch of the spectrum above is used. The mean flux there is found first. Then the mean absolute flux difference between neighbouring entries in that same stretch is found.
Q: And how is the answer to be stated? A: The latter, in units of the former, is 0.074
